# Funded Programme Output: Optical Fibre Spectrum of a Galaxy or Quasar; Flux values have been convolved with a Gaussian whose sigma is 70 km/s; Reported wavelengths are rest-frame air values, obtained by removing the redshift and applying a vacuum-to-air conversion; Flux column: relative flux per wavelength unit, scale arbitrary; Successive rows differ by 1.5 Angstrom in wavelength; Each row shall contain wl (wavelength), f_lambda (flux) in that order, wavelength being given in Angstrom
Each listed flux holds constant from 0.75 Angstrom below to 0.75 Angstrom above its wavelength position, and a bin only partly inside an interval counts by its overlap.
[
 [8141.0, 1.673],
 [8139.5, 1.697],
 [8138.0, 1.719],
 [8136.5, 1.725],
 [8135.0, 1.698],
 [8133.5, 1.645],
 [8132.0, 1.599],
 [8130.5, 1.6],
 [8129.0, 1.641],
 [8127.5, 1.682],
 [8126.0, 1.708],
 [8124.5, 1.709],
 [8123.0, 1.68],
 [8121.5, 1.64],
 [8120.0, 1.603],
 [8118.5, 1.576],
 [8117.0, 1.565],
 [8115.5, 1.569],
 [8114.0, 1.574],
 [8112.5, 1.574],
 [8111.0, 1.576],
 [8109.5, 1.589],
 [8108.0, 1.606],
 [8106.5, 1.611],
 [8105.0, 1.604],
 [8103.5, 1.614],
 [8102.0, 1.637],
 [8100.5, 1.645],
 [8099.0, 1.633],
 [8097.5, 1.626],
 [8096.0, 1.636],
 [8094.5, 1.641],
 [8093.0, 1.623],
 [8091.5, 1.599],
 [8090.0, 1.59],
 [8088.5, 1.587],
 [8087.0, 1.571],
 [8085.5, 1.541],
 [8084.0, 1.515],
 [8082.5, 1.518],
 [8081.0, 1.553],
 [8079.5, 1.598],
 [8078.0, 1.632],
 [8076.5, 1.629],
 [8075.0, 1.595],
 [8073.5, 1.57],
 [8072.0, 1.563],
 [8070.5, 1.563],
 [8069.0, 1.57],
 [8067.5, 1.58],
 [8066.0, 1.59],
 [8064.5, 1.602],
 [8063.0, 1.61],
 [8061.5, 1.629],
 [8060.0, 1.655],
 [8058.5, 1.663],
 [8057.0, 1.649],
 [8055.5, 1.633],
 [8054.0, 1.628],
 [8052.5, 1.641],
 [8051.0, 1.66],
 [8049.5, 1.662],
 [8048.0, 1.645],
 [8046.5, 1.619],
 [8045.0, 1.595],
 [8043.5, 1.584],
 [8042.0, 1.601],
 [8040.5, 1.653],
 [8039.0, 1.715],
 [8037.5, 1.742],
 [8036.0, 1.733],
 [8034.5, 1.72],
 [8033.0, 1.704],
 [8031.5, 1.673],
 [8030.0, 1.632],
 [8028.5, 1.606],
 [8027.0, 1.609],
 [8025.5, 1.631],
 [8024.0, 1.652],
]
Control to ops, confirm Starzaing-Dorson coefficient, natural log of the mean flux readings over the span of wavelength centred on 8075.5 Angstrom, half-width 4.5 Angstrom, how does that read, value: 0.47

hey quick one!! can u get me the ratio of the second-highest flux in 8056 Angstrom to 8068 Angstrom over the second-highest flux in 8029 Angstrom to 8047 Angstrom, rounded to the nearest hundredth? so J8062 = 0.95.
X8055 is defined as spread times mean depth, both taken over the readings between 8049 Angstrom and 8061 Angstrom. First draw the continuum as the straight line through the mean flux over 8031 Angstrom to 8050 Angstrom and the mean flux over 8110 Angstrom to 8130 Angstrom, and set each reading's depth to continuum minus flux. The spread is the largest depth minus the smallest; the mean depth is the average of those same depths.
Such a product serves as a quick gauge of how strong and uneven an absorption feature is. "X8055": 0.0003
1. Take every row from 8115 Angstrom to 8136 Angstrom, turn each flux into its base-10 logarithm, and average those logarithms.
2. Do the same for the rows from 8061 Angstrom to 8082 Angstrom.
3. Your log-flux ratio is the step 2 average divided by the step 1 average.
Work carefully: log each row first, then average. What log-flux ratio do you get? 0.94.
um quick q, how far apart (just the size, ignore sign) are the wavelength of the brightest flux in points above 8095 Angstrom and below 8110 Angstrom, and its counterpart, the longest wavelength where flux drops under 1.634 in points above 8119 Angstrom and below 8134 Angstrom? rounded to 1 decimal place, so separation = 31.5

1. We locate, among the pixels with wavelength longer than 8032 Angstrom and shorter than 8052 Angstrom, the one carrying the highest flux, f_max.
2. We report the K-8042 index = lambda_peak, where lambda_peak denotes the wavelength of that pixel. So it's 8037.5 Angstrom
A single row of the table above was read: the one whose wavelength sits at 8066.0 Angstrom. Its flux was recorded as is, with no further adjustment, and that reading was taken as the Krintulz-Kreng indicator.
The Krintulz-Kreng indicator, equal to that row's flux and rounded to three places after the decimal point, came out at 1.590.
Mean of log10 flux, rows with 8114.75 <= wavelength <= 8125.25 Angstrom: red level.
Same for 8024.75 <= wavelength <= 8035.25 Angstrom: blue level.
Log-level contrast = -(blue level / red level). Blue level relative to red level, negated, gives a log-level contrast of -1.04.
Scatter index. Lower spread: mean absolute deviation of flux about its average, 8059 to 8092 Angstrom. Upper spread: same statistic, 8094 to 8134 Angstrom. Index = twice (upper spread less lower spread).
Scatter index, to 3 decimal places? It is 0.011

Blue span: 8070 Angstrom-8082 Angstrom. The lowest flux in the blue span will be 1.553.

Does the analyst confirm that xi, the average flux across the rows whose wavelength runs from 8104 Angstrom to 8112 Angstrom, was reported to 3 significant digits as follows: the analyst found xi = 1.60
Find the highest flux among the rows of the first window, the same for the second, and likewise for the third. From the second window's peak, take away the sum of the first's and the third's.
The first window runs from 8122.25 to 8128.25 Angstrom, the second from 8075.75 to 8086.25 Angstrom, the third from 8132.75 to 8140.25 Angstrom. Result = -1.80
